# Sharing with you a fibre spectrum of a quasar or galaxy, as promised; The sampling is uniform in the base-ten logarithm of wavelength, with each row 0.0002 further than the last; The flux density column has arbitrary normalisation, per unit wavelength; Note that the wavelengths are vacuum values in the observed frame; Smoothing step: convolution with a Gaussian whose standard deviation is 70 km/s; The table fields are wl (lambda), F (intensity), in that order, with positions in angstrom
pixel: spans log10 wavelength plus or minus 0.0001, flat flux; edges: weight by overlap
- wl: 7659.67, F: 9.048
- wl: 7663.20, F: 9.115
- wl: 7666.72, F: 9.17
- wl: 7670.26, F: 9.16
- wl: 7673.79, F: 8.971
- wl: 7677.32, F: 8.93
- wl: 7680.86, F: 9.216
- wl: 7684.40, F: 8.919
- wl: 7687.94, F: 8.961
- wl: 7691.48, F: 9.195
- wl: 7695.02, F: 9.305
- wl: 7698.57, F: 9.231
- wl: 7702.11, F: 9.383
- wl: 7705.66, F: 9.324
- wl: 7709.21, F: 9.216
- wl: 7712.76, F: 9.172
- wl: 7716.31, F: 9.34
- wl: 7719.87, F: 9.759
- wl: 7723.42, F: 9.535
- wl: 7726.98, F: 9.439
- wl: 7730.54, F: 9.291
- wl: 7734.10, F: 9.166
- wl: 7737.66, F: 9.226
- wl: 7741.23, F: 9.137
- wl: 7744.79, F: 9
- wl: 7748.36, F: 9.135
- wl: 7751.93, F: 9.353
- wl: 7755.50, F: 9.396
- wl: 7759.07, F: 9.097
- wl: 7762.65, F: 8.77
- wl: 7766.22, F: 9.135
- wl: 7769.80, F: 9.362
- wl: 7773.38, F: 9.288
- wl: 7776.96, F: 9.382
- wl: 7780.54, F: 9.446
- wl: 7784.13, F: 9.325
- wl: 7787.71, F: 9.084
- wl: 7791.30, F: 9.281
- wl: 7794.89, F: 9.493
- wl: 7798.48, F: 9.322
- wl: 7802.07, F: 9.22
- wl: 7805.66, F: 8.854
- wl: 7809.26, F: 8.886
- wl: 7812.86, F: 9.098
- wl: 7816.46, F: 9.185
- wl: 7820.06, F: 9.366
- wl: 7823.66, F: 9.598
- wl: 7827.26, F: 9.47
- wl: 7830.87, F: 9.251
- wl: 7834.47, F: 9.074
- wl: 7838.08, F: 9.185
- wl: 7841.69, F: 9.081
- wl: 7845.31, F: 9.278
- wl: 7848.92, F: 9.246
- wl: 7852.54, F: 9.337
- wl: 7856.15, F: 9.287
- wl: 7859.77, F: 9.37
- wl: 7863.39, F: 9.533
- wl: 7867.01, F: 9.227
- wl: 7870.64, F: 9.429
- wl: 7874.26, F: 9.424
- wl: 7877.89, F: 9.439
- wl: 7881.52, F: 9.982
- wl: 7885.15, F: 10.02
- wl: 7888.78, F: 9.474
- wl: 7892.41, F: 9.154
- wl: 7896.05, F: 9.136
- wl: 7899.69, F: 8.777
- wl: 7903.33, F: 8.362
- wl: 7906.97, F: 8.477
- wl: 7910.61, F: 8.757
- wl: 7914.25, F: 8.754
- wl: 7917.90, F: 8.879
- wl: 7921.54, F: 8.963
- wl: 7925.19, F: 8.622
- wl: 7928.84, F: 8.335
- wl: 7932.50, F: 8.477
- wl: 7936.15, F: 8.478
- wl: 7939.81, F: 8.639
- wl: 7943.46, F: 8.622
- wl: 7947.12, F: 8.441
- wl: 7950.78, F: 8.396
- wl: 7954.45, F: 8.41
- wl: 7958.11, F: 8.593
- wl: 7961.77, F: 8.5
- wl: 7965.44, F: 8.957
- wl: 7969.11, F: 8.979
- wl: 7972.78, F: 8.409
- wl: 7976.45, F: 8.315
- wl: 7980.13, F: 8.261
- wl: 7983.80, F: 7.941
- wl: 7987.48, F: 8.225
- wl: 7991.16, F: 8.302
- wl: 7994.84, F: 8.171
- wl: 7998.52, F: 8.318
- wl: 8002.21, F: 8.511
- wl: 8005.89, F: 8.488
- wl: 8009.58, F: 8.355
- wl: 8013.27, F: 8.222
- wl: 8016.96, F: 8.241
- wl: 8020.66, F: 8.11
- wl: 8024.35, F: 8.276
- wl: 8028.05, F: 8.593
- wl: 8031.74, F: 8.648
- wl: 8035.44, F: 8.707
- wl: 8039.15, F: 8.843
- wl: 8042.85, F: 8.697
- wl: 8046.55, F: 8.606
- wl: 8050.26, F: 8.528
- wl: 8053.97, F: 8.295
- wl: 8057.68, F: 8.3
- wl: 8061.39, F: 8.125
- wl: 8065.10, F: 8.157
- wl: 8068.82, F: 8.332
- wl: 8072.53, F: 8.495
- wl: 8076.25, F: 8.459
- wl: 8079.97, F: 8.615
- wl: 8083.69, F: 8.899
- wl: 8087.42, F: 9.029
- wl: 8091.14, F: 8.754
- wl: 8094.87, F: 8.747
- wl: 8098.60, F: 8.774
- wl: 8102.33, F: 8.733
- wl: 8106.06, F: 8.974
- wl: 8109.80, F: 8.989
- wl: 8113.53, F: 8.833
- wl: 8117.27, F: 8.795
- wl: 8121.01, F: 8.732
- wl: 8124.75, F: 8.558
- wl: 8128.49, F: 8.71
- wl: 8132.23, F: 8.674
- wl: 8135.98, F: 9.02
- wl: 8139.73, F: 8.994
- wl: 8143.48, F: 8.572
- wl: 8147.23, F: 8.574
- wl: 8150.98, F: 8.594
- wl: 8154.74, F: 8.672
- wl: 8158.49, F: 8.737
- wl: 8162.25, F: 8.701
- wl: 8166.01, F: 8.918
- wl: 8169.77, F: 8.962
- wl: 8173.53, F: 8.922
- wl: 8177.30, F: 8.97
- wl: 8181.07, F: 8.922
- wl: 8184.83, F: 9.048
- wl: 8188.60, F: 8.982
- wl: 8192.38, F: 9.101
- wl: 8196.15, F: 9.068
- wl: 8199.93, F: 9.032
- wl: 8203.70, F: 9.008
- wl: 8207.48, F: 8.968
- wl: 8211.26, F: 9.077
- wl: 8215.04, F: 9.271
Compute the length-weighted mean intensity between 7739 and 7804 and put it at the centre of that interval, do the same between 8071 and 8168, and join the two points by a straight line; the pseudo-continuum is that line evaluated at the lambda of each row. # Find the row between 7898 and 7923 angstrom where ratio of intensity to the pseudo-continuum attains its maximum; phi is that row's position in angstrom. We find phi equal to 7921.54 angstrom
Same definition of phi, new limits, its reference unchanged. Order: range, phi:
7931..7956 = 7939.81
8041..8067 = 8042.85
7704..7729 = 7719.87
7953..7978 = 7969.11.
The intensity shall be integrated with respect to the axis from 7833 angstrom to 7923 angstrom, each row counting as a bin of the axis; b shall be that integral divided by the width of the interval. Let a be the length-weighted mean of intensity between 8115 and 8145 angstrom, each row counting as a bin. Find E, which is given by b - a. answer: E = 0.4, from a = 8.76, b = 9.2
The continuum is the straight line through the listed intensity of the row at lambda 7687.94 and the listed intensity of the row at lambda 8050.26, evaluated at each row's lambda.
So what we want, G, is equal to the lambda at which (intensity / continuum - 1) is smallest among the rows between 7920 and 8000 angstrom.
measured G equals 7983.80 angstrom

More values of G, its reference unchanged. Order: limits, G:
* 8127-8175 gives 8143.48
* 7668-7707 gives 7684.40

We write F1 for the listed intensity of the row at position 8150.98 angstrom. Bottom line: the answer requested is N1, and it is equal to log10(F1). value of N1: 0.934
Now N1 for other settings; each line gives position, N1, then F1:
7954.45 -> 0.925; 8.41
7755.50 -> 0.973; 9.396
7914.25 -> 0.942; 8.754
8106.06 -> 0.953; 8.974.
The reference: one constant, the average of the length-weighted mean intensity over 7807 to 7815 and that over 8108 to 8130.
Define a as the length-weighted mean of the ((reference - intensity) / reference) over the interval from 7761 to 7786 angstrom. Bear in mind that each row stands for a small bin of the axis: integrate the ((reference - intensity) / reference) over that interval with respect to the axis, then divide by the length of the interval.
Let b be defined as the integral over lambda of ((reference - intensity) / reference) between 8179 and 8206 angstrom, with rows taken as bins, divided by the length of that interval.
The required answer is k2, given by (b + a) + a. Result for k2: -0.10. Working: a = -0.04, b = -0.016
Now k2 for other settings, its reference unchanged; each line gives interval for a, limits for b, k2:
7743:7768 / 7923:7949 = -0.02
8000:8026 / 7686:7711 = 0.09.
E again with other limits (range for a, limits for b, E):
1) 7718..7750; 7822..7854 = 0.0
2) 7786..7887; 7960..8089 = -0.9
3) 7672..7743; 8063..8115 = -0.5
